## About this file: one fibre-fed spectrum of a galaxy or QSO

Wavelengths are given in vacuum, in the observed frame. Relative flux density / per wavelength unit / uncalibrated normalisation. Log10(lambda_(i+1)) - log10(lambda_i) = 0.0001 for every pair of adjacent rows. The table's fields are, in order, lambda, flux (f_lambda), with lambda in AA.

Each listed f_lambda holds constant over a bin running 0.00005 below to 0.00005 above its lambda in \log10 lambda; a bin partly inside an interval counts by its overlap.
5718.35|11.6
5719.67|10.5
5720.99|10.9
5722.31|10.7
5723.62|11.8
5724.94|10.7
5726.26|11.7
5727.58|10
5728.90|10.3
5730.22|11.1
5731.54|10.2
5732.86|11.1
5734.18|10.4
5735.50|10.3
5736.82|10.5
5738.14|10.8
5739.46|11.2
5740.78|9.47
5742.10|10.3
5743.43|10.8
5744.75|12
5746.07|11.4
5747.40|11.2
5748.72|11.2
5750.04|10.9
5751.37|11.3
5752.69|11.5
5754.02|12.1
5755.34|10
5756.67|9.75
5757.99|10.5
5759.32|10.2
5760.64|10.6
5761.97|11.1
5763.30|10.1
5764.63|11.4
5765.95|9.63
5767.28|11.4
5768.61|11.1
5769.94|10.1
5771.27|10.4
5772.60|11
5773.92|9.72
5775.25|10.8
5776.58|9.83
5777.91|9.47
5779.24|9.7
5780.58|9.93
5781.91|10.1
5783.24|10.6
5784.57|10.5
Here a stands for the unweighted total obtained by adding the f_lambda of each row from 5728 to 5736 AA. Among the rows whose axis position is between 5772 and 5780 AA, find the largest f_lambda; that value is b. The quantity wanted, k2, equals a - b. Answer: 52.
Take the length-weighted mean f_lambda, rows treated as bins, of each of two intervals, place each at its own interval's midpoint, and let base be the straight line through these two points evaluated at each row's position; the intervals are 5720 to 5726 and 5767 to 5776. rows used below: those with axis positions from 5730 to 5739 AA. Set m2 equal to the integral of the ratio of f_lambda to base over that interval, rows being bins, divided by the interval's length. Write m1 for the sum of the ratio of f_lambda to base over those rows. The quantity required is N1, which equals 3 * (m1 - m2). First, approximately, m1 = 6.80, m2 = 0.97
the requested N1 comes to 17.5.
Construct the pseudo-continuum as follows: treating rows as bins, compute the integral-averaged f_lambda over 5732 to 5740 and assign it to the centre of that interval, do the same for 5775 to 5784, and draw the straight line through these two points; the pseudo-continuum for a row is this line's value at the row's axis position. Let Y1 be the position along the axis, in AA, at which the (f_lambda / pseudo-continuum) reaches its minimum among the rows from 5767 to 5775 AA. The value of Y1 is 5773.92 AA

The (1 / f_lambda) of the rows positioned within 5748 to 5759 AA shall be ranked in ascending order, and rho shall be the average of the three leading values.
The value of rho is 0.0860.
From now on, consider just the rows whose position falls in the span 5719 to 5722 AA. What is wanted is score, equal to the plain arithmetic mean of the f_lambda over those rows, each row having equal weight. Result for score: 10.70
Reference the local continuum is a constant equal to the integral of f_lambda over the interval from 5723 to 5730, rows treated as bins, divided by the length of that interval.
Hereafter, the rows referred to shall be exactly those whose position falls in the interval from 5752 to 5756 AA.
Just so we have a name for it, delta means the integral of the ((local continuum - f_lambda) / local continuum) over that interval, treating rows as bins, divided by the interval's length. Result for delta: -0.03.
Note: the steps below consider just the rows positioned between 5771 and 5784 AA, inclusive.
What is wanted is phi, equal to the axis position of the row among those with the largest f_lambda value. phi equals 5772.60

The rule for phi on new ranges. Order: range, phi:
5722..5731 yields 5723.62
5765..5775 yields 5767.28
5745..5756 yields 5754.02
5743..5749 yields 5744.75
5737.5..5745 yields 5744.75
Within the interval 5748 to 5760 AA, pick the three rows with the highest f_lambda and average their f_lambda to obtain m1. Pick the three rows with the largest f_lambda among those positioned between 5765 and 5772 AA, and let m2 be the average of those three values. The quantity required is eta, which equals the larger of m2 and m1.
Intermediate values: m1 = 11.6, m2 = 11.0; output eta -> 11.6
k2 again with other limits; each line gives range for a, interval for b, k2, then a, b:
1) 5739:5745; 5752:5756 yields 42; 54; 12.1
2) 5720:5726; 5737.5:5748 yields 32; 44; 12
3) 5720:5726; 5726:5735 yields 32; 44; 11.7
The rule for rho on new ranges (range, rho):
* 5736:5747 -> 0.0868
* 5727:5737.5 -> 0.0918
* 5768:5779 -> 0.0912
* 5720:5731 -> 0.0868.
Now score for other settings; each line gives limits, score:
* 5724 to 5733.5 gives 10.73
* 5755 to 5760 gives 10.11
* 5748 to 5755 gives 11.40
